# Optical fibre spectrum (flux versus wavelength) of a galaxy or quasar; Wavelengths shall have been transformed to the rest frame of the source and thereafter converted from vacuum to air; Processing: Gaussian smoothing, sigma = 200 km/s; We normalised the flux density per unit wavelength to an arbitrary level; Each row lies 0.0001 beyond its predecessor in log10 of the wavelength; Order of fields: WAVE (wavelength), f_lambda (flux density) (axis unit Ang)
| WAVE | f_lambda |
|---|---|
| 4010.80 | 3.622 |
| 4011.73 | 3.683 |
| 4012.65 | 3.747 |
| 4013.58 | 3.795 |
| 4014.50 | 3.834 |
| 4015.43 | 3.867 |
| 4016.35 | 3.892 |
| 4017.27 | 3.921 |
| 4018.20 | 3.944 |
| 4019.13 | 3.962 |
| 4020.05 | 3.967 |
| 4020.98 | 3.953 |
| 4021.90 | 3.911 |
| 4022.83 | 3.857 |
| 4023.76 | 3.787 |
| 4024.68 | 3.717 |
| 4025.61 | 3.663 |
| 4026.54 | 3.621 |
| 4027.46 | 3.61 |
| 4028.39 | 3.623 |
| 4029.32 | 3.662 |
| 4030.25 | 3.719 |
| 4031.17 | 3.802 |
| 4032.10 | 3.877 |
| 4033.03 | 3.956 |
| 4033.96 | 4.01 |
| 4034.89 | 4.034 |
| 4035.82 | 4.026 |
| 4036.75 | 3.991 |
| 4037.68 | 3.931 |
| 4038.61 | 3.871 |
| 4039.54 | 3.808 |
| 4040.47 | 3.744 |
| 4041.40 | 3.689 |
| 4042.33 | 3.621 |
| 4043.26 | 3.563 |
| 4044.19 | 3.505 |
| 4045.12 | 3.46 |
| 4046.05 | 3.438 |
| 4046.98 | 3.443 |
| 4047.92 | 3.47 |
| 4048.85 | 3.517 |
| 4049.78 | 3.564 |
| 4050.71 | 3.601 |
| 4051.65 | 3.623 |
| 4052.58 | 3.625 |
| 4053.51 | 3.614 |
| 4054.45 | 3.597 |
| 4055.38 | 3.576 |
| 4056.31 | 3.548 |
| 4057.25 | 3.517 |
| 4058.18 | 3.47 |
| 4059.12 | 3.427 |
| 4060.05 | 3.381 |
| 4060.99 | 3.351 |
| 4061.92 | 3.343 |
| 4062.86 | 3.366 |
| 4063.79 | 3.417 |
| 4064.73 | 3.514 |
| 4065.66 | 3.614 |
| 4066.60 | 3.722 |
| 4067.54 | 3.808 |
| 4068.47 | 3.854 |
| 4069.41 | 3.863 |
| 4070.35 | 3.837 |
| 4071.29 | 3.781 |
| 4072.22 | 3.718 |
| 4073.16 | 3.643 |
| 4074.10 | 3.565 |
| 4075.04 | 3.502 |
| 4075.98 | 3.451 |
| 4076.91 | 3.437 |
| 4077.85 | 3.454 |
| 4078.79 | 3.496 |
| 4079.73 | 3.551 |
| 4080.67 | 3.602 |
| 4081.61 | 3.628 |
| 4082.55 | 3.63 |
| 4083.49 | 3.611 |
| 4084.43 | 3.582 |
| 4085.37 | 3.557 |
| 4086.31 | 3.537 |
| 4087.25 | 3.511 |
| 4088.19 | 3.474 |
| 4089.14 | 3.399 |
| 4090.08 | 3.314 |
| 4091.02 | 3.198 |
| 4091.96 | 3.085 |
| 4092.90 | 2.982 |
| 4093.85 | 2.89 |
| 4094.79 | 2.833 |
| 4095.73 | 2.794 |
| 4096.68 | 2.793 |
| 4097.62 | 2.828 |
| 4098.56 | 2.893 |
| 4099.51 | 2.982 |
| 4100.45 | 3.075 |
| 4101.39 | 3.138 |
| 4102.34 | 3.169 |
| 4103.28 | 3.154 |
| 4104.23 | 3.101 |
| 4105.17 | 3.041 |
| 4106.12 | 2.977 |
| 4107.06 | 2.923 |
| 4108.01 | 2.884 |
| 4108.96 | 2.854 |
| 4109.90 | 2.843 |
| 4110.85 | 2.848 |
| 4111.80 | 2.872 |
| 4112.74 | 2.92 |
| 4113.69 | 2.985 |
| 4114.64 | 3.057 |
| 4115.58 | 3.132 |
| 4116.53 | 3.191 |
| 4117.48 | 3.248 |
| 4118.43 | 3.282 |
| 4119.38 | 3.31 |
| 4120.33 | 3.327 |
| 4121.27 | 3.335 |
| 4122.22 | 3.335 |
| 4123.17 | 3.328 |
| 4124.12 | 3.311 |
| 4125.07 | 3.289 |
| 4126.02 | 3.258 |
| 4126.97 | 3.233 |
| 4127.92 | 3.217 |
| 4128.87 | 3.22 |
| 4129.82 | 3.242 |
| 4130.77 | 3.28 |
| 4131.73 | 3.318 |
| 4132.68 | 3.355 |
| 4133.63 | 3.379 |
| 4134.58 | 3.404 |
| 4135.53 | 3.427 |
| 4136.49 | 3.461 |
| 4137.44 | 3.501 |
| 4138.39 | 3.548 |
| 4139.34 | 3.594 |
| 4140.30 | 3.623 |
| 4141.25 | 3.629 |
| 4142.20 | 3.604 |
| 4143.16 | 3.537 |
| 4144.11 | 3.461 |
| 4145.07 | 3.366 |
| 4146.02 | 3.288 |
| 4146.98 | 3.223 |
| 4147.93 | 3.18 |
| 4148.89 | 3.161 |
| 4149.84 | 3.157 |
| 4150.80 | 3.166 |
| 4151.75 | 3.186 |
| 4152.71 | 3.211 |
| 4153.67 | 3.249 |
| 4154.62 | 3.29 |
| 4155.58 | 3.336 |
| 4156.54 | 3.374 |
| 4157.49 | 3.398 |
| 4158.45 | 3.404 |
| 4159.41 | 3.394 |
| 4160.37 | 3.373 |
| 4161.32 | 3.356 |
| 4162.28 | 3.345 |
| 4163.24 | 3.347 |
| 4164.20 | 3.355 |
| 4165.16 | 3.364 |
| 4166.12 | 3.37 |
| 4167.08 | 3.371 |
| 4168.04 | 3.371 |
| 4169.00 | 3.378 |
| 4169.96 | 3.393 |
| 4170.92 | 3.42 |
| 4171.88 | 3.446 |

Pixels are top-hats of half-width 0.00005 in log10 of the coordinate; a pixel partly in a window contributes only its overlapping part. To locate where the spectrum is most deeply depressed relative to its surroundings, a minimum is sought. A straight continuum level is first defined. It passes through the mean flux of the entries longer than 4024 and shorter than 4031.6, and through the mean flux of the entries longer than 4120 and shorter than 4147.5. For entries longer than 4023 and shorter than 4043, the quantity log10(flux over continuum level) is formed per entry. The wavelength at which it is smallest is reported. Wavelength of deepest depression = 4027.46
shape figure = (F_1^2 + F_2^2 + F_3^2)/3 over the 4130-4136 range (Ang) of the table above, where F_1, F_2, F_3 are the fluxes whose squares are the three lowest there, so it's 11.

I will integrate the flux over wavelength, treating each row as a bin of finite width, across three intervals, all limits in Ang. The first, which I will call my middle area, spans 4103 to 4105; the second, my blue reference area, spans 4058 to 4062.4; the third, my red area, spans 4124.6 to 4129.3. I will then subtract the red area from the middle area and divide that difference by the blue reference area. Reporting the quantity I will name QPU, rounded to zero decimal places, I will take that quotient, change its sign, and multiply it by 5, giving 3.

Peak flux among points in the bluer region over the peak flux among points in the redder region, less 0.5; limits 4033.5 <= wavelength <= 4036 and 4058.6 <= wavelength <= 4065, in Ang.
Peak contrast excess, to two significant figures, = 0.65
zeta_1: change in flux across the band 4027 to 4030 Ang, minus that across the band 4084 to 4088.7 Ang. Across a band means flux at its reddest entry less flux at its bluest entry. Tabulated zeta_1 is 0.16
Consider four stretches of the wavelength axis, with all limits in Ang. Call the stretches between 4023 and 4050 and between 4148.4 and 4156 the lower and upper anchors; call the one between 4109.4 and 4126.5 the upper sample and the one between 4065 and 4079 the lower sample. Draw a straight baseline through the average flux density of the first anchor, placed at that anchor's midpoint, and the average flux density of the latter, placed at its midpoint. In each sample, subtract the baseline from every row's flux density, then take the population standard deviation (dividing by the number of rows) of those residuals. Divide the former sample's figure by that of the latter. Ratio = 1.43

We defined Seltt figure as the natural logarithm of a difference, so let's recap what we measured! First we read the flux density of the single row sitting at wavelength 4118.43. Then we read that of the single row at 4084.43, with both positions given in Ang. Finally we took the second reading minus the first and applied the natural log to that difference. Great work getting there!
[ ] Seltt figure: -1.2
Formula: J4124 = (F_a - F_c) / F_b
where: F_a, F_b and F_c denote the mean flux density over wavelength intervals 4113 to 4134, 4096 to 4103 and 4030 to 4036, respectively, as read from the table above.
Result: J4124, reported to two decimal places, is -0.22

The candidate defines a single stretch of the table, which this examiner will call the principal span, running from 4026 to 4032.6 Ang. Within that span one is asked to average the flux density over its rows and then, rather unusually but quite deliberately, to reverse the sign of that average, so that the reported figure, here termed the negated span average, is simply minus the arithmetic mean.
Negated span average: -3.70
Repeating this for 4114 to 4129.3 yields -3.25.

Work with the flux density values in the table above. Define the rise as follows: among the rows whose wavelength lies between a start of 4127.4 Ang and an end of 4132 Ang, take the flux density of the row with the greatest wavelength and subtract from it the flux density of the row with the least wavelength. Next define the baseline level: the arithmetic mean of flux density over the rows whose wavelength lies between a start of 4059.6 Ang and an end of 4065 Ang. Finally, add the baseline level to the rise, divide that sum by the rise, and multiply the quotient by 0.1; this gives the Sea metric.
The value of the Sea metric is 3.5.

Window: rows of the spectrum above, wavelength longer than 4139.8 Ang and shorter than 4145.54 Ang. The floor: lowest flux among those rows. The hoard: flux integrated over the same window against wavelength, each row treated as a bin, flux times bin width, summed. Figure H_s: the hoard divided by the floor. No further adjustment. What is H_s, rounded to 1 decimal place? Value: 6.0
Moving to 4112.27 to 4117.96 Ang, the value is 6.0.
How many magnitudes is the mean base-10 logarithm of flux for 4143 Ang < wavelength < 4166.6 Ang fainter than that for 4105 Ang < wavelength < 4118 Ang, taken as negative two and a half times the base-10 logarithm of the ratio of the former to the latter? -0.10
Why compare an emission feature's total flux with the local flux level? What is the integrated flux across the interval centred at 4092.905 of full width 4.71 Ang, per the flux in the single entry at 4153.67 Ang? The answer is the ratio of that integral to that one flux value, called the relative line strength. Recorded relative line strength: 4.3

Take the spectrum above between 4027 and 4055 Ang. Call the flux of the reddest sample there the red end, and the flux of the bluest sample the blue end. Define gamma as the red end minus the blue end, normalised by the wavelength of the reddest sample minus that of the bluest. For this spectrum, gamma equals 0.00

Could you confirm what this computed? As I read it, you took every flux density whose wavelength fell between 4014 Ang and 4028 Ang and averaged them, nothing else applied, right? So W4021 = 3.83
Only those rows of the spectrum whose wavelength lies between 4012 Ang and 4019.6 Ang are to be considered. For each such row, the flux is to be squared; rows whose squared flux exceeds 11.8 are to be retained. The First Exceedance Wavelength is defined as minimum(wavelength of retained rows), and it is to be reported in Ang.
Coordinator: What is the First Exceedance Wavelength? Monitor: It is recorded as 4012.65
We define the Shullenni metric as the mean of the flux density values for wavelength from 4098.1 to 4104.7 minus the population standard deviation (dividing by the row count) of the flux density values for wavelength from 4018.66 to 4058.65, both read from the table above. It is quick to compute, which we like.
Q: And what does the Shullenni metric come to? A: 2.89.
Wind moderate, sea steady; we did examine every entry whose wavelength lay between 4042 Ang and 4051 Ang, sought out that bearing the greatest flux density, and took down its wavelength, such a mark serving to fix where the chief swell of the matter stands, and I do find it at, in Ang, 4042.33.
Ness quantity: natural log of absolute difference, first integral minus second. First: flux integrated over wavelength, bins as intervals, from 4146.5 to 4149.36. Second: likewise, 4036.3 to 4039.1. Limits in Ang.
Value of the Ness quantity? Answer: 0.6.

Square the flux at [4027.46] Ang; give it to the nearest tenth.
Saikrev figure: 13.0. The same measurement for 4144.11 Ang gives 12.0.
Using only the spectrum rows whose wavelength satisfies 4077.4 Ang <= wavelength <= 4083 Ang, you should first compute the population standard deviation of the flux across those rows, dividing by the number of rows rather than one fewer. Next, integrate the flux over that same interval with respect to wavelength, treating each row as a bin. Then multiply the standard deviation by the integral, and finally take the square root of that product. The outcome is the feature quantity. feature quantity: 1.2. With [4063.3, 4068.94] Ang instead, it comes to 1.8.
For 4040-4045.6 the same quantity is 1.4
